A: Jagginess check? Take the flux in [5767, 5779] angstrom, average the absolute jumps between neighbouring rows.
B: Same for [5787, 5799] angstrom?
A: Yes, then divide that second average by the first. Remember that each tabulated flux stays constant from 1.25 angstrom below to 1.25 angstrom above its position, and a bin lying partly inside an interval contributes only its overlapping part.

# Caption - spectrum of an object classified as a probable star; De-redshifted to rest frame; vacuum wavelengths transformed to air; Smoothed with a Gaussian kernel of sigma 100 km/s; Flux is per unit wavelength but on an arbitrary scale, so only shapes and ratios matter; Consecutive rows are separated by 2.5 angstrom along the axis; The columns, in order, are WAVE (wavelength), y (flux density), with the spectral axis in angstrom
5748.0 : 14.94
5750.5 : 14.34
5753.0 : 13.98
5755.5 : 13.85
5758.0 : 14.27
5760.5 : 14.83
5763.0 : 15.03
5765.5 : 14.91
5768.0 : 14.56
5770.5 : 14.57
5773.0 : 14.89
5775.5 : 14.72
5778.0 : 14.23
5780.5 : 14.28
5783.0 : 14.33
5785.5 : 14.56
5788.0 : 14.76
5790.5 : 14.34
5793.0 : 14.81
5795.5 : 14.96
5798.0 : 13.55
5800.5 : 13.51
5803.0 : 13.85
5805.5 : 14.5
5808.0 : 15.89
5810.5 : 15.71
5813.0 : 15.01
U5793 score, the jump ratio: 2.5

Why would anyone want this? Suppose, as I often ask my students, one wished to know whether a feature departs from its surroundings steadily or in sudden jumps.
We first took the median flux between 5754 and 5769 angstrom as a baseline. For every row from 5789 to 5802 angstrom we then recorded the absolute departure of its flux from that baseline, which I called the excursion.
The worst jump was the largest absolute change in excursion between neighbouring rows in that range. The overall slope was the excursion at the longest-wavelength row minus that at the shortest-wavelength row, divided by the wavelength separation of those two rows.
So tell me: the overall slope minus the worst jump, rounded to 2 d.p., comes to -0.80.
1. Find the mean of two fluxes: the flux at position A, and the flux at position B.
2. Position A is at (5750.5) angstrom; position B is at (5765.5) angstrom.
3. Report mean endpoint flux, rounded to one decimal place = 14.6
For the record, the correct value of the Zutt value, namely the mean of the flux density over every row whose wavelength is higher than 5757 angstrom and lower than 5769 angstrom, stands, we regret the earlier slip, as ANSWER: 14.7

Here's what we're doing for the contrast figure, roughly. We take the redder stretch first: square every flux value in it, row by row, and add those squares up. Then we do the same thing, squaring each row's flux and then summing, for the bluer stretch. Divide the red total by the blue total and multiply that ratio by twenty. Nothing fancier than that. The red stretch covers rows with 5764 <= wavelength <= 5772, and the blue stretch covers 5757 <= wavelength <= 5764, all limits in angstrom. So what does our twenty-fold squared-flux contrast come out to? 19.9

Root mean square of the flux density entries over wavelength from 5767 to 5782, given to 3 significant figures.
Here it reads 14.5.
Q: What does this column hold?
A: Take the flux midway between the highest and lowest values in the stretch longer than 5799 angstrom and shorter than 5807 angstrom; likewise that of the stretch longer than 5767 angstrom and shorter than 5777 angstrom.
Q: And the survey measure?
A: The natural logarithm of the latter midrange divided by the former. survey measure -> 0.050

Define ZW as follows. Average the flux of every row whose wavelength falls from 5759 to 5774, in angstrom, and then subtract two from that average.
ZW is 12.8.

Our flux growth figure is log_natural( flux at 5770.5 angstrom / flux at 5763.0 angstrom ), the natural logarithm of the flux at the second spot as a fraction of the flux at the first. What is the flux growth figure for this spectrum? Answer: -0.031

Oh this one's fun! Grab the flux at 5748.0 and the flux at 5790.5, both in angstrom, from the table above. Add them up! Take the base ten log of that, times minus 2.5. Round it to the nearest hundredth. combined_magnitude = -3.67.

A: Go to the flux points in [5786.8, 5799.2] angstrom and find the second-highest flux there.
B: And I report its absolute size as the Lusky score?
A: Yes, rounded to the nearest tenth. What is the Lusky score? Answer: 14.8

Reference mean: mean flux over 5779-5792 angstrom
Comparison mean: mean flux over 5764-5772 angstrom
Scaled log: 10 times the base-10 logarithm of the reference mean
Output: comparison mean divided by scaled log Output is 1.27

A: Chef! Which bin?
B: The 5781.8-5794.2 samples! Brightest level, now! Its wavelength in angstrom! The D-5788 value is 5793.0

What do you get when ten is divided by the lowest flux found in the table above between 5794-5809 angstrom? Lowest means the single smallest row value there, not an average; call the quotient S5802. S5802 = 0.740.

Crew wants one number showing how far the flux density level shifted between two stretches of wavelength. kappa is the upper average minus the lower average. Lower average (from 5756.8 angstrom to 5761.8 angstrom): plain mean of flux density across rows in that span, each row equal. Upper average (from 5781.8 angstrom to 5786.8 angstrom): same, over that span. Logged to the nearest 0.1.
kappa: -0.1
